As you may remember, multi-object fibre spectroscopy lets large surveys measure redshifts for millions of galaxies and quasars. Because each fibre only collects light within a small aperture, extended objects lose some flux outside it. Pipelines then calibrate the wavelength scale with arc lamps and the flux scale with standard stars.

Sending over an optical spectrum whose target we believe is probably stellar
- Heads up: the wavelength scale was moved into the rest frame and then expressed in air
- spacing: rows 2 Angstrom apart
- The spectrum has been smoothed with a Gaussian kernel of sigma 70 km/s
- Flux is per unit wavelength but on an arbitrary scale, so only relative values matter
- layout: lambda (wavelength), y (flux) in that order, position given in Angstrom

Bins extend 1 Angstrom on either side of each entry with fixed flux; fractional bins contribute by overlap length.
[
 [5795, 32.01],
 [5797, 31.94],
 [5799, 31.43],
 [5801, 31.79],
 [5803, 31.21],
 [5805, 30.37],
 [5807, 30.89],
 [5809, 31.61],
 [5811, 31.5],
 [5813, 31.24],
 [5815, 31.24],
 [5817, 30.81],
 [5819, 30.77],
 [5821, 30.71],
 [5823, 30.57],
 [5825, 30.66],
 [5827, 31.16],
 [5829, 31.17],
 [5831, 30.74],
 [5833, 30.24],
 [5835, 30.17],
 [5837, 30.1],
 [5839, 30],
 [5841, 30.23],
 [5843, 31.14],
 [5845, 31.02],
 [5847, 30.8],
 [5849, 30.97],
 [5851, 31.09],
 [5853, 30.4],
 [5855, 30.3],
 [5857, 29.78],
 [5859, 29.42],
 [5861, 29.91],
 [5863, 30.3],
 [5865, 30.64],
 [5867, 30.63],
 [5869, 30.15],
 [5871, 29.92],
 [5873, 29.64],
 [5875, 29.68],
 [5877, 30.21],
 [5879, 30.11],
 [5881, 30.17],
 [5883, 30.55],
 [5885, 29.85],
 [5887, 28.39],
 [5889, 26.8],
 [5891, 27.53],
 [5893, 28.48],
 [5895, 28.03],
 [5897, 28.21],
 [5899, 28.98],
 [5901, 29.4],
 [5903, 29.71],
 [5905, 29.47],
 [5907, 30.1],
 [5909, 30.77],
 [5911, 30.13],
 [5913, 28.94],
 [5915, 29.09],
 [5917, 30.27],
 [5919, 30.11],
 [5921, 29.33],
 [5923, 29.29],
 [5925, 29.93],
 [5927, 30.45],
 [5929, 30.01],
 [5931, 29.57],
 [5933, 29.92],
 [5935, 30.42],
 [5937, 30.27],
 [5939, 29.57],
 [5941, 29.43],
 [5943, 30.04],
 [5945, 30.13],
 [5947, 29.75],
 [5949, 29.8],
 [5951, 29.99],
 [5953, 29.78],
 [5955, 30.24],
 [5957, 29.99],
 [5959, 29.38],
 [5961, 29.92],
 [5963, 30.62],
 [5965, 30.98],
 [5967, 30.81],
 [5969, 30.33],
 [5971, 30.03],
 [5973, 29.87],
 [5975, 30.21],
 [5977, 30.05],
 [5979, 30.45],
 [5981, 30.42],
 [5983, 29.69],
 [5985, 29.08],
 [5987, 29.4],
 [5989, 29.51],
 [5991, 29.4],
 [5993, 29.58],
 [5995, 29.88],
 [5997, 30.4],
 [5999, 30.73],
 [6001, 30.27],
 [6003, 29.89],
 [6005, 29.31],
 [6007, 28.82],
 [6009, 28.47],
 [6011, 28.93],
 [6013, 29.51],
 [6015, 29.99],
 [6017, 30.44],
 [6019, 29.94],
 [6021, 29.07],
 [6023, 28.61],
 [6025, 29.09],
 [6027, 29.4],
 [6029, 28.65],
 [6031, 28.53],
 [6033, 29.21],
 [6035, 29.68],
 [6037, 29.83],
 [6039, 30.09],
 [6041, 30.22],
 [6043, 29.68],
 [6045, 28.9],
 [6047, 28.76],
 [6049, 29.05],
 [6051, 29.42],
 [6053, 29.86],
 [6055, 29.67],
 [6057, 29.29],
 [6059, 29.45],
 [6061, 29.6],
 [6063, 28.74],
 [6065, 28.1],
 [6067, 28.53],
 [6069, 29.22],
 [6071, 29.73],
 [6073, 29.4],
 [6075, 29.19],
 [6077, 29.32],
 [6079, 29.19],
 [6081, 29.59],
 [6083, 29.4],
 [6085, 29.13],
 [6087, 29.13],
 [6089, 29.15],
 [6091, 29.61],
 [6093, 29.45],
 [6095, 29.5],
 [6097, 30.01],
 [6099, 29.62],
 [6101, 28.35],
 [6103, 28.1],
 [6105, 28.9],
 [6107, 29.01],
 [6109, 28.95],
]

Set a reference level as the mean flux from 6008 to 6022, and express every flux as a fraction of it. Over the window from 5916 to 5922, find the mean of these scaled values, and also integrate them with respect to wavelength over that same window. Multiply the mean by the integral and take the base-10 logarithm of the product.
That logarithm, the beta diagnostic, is 0.791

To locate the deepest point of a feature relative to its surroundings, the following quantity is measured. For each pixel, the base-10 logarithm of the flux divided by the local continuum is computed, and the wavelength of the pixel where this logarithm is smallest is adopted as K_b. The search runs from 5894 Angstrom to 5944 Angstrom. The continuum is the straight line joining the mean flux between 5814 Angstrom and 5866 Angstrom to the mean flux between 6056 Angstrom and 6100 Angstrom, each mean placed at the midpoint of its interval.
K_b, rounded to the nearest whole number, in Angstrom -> 5895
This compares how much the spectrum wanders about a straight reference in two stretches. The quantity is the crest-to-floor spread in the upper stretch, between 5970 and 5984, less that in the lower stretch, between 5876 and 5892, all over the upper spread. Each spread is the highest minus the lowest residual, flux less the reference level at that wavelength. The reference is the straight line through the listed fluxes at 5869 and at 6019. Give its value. -4.0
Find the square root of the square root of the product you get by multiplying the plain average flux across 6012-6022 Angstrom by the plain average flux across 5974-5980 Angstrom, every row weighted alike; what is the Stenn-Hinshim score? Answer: 5.48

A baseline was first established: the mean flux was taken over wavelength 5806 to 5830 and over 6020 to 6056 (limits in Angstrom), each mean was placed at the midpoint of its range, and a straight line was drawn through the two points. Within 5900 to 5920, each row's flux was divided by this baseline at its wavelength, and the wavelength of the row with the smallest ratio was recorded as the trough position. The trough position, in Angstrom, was 5913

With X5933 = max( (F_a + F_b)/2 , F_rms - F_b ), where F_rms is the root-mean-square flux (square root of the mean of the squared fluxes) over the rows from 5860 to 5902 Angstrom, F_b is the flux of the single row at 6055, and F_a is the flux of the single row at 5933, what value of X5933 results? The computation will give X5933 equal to 29.8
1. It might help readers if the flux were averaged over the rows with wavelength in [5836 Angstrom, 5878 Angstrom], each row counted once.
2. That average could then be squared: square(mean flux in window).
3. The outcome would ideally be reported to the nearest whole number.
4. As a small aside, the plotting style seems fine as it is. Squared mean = 918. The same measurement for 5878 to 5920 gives 858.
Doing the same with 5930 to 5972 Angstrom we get 903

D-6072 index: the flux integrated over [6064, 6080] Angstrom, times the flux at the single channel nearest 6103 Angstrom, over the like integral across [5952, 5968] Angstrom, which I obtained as 27.0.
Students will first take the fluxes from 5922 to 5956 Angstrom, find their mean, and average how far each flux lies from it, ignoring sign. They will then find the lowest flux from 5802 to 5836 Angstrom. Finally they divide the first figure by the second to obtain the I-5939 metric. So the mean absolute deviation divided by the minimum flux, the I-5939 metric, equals 0.0087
